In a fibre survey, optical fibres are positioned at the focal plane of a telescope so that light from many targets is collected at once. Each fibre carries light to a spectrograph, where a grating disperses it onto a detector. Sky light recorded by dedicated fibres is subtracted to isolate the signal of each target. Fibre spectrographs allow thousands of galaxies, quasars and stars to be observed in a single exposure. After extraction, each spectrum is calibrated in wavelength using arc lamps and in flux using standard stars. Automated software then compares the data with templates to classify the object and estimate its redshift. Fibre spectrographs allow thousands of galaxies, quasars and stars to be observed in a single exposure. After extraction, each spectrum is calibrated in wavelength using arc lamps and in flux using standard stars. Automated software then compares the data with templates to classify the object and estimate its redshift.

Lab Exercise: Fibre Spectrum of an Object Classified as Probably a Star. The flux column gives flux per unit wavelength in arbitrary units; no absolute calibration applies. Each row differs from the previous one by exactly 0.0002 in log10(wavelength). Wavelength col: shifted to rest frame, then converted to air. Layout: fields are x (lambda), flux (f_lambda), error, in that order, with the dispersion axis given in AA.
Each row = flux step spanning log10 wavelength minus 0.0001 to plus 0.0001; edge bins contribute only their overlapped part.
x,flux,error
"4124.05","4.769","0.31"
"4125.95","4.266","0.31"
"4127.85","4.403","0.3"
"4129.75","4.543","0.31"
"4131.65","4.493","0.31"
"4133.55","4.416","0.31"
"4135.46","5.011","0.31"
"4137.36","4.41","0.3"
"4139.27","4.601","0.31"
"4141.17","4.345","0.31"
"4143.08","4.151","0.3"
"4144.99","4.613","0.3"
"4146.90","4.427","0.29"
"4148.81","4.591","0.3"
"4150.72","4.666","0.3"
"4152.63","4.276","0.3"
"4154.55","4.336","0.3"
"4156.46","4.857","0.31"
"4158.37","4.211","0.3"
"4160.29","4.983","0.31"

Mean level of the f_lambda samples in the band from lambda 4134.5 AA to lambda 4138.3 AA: 4.71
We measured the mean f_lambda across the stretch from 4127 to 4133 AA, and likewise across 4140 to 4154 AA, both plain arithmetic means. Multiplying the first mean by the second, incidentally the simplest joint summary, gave 19.9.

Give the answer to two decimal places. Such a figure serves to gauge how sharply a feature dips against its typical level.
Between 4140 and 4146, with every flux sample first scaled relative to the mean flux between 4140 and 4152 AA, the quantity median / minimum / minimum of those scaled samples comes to 1.13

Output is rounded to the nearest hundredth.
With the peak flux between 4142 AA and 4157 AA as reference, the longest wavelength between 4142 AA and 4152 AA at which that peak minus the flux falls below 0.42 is 4150.72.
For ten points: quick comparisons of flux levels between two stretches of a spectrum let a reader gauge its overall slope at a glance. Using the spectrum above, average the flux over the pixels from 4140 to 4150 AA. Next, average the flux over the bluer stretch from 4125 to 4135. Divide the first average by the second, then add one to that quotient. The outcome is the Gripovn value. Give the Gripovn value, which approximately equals 2.00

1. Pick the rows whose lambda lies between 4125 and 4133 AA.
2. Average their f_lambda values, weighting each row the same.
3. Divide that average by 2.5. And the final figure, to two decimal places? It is 1.77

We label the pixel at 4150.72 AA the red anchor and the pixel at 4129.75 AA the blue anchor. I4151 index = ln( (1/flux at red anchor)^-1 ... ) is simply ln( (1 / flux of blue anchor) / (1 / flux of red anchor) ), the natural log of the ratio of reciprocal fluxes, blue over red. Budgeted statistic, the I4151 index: 0.027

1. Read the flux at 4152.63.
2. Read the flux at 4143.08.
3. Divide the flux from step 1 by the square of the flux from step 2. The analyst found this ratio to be 0.25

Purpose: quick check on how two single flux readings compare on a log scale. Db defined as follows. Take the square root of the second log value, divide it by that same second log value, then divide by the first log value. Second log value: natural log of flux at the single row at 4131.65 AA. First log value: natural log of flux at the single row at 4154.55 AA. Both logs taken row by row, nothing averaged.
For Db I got 0.56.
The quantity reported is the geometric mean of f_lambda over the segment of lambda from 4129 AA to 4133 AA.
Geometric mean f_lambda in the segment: 4.52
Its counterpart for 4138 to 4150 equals 4.45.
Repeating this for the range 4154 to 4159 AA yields 4.46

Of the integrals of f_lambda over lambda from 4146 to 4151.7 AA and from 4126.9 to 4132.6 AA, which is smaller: 25.6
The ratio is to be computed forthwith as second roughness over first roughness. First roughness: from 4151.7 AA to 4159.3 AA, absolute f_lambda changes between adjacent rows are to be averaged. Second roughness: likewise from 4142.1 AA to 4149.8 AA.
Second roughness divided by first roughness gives 0.66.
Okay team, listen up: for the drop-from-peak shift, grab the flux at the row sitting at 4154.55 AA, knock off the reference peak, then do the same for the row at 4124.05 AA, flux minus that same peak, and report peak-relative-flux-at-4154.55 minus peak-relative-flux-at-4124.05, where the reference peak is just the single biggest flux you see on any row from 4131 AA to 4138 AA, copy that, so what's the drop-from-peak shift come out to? -0.43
